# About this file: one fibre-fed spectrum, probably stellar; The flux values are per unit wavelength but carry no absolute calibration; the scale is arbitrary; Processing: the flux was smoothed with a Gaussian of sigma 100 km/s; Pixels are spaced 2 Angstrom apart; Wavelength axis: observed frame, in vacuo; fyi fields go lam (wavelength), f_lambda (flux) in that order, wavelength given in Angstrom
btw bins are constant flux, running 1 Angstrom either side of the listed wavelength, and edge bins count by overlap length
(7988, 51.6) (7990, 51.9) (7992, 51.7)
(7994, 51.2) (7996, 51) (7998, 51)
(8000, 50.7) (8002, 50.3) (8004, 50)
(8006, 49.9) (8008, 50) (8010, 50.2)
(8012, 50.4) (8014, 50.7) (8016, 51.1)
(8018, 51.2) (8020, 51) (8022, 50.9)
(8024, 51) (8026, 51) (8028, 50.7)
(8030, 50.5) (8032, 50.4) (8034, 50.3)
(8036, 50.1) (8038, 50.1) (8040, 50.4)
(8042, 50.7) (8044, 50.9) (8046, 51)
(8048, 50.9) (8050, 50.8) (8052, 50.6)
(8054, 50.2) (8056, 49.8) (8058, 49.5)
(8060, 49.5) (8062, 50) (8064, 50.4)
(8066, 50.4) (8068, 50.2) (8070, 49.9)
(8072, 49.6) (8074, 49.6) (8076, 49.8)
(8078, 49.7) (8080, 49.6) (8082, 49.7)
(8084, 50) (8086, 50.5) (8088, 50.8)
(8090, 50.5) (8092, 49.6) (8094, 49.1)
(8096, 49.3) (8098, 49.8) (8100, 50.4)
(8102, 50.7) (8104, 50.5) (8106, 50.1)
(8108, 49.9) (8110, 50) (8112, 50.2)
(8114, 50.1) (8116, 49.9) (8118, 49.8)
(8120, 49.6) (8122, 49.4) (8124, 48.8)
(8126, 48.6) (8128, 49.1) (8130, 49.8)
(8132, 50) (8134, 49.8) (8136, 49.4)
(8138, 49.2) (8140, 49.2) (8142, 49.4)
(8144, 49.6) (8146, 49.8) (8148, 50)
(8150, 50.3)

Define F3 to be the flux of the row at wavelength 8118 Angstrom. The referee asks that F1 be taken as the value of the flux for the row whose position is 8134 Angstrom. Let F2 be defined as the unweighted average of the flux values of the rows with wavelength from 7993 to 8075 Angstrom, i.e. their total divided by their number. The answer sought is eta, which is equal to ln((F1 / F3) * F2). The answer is 3.92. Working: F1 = 49.8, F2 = 50.4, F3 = 49.8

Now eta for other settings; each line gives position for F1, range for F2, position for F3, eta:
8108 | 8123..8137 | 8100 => 3.89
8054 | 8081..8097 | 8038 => 3.91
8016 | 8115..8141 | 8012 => 3.91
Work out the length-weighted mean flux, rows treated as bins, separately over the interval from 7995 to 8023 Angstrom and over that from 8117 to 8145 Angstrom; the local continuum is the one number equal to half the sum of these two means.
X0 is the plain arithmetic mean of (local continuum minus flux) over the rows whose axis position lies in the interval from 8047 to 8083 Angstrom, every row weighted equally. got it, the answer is -0.01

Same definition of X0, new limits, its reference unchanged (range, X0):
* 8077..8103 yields 0.03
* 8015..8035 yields -0.81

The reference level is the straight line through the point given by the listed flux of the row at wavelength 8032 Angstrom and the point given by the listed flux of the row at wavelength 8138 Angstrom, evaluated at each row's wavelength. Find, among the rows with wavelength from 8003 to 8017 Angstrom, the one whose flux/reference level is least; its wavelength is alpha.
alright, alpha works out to 8006 Angstrom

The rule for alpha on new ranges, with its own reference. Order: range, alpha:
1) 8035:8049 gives 8036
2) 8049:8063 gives 8058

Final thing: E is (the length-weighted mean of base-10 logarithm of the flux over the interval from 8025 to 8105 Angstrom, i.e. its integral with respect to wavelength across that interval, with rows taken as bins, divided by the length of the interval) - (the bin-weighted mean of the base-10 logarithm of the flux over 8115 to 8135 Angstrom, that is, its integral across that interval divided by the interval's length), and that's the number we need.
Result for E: 0.006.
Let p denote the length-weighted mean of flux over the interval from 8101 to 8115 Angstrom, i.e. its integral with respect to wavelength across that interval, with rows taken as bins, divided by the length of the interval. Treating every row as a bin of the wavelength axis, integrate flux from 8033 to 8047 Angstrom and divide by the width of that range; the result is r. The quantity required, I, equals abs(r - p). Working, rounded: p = 50.2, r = 50.5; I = 0.3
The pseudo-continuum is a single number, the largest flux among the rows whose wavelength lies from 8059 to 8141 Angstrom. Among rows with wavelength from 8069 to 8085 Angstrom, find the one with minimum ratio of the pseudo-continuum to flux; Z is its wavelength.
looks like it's 8084 Angstrom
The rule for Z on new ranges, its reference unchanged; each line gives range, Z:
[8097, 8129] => 8102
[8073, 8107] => 8088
